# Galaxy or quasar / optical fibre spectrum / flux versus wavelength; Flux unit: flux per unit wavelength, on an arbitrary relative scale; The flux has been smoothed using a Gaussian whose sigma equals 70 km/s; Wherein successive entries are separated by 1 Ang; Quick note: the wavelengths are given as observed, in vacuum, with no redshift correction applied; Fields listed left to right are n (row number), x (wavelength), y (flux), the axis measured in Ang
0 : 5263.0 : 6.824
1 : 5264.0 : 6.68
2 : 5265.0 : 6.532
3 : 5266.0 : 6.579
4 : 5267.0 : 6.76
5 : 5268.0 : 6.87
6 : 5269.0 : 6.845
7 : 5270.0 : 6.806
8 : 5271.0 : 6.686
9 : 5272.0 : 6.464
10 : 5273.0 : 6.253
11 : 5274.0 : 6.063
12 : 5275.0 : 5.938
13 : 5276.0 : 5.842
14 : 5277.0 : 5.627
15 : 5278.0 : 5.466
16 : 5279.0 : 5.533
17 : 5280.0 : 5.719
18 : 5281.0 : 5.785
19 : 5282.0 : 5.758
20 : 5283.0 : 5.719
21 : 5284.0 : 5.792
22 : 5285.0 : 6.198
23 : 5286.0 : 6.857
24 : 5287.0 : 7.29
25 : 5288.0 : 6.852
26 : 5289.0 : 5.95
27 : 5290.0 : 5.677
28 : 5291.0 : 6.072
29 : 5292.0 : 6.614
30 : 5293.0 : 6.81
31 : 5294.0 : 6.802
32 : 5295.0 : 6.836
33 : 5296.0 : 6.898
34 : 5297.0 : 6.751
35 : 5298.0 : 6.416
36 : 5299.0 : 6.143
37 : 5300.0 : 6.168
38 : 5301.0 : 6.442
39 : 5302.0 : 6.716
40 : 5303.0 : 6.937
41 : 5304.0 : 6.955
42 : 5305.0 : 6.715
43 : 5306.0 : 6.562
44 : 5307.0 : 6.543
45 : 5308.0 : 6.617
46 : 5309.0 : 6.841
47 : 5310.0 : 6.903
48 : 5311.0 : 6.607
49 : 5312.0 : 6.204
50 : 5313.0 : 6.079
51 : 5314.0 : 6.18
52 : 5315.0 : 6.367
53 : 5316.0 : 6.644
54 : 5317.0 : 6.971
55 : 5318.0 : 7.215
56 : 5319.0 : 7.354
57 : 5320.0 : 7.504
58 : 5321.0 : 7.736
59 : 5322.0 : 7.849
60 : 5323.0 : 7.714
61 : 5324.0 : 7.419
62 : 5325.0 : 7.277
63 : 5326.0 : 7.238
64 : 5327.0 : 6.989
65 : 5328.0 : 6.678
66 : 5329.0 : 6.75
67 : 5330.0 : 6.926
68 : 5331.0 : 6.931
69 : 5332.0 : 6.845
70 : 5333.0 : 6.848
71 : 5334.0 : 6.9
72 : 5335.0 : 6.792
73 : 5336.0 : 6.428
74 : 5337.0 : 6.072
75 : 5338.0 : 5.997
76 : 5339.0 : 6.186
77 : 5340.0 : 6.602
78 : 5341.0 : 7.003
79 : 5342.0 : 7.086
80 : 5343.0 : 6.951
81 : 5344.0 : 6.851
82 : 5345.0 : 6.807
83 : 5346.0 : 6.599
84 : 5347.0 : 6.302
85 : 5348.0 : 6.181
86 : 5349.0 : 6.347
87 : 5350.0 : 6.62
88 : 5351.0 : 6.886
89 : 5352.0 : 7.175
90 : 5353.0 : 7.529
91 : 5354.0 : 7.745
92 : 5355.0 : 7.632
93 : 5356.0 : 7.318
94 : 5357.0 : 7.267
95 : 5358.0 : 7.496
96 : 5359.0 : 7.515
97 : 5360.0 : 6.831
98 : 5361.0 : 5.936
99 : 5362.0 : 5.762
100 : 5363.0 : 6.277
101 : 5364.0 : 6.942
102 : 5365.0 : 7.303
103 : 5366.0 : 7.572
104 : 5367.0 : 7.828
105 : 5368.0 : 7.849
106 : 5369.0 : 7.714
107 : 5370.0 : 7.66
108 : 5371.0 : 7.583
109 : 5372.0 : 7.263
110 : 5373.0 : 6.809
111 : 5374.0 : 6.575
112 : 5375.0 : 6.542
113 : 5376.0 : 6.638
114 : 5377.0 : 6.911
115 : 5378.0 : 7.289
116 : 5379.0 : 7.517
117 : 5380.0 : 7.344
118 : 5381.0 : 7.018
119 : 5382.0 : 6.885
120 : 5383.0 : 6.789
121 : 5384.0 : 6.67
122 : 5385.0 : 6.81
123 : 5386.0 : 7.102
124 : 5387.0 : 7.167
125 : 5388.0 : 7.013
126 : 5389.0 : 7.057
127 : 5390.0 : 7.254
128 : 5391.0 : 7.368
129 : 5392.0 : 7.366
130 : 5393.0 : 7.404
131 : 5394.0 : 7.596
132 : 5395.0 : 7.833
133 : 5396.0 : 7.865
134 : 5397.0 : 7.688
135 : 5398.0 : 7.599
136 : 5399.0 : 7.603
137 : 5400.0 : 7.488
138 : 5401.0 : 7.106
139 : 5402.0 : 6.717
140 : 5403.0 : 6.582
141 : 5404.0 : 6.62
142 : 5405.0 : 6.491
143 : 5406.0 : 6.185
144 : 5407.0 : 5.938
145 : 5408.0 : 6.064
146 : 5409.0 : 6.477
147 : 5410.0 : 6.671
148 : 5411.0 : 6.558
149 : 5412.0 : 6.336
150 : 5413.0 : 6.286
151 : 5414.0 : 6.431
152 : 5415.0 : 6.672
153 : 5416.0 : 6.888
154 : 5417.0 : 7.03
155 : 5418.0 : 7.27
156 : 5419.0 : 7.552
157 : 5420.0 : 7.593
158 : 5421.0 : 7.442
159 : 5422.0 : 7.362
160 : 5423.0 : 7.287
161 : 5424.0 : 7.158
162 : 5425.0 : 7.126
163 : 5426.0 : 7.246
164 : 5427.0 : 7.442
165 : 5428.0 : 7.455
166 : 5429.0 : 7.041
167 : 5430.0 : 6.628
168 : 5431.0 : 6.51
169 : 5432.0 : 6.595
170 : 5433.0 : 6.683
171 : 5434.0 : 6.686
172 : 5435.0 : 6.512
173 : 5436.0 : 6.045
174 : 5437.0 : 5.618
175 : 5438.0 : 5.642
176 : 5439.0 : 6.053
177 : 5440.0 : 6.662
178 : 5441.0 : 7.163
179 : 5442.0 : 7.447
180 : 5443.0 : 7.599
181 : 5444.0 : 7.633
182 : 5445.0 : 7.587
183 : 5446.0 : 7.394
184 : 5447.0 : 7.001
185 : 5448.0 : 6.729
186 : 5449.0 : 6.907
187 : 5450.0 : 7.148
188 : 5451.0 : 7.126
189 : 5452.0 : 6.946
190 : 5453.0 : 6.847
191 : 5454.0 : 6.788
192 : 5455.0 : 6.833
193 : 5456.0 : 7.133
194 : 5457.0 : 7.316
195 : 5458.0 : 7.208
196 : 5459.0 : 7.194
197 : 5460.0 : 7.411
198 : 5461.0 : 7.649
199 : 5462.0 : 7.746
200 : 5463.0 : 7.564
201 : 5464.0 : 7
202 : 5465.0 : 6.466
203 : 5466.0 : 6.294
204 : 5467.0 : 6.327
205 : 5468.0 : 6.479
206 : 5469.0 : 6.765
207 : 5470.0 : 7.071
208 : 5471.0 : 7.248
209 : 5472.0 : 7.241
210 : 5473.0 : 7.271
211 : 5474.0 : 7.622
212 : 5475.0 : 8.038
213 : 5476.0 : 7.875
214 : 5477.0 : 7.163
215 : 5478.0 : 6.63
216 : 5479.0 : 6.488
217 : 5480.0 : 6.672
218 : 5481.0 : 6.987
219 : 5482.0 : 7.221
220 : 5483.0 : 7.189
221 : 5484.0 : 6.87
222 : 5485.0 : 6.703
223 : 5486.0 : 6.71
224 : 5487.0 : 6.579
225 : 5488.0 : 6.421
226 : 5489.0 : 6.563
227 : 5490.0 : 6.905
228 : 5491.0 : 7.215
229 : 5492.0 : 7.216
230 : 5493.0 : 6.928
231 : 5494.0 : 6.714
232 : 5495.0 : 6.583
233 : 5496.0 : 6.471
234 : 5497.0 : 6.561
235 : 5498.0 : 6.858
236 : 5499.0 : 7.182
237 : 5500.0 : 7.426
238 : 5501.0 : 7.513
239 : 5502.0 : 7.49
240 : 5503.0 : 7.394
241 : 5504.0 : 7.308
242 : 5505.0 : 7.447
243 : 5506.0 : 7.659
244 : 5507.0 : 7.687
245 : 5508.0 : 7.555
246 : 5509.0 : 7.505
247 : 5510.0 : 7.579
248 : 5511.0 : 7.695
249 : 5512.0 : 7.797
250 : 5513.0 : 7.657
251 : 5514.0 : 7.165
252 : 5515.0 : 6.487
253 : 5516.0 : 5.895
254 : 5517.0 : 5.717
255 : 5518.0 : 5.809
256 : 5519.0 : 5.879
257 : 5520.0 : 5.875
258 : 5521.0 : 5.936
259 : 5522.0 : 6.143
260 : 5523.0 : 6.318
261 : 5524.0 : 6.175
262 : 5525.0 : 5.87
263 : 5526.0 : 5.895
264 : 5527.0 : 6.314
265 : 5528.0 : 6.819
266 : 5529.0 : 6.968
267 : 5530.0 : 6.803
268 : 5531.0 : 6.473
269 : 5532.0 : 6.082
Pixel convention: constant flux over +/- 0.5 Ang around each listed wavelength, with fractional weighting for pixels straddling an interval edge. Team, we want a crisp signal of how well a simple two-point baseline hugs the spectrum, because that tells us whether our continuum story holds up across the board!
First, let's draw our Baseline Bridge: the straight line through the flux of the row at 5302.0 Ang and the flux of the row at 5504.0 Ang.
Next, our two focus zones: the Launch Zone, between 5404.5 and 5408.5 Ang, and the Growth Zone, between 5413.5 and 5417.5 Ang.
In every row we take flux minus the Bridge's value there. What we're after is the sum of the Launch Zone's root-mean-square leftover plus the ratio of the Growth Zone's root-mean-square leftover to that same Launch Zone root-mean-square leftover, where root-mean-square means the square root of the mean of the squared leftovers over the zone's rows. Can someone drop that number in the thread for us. 1.30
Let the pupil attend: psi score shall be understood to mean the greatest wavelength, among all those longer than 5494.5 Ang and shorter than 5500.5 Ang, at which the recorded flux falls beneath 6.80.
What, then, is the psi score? 5497.0 Ang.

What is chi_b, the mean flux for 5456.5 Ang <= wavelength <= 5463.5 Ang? 7.4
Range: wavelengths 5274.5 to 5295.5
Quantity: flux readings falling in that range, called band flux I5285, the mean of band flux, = 6.1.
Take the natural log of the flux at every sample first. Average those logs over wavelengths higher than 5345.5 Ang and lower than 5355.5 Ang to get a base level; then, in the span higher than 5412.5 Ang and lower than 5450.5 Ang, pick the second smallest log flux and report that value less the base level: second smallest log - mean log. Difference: -0.20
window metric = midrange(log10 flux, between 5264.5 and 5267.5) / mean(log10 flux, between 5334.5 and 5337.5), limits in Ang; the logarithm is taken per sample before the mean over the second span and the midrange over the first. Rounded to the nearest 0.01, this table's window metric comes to 1.02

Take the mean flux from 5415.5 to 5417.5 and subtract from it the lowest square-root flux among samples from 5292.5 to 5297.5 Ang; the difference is 4.36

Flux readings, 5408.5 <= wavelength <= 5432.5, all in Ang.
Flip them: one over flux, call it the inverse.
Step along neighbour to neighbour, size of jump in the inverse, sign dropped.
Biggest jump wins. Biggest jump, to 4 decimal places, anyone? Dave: 0.0088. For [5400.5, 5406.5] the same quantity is 0.0081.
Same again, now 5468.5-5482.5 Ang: 0.0126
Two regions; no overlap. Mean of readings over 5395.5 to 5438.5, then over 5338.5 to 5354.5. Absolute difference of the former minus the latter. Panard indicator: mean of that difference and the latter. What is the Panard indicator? 3.42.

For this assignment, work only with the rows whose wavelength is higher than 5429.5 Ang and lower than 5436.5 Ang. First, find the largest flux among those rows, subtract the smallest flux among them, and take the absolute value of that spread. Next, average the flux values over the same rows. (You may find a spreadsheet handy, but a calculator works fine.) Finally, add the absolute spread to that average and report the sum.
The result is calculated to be 7.2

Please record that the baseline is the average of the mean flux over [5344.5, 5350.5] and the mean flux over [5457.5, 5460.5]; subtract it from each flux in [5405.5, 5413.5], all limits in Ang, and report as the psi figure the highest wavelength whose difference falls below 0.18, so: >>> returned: 5413.0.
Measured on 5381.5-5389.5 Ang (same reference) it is 5388.0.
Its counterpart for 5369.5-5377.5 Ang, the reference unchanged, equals 5377.0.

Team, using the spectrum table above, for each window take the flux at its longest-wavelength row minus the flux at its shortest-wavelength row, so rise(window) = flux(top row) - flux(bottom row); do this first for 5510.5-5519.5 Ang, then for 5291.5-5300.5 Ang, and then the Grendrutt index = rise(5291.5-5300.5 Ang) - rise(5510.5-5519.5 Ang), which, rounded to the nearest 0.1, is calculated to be 1.4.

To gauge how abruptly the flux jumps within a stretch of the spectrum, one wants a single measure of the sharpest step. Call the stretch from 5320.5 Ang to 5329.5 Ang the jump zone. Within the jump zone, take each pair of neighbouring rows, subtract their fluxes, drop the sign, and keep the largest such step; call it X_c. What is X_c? 0.31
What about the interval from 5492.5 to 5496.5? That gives 0.21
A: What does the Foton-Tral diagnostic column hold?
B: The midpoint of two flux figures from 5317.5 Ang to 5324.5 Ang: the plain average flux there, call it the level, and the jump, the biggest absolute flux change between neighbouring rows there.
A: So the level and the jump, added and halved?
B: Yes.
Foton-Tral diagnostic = 3.92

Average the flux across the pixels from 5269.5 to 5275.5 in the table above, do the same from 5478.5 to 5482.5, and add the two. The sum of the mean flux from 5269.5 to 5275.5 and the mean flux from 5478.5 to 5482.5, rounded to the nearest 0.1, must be 13.2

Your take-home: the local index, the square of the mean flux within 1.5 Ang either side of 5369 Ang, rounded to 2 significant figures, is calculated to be 60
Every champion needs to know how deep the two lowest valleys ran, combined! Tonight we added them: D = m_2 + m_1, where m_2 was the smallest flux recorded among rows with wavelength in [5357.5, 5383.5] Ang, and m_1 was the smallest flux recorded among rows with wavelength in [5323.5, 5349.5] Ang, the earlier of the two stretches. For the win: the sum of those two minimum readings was 11.8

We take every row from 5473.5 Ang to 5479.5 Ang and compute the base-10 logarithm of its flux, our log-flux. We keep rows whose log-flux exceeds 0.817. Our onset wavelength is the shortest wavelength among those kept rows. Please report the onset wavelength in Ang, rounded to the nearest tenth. 5474.0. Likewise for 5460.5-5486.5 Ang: 5461.0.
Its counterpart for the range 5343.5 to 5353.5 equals 5344.0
